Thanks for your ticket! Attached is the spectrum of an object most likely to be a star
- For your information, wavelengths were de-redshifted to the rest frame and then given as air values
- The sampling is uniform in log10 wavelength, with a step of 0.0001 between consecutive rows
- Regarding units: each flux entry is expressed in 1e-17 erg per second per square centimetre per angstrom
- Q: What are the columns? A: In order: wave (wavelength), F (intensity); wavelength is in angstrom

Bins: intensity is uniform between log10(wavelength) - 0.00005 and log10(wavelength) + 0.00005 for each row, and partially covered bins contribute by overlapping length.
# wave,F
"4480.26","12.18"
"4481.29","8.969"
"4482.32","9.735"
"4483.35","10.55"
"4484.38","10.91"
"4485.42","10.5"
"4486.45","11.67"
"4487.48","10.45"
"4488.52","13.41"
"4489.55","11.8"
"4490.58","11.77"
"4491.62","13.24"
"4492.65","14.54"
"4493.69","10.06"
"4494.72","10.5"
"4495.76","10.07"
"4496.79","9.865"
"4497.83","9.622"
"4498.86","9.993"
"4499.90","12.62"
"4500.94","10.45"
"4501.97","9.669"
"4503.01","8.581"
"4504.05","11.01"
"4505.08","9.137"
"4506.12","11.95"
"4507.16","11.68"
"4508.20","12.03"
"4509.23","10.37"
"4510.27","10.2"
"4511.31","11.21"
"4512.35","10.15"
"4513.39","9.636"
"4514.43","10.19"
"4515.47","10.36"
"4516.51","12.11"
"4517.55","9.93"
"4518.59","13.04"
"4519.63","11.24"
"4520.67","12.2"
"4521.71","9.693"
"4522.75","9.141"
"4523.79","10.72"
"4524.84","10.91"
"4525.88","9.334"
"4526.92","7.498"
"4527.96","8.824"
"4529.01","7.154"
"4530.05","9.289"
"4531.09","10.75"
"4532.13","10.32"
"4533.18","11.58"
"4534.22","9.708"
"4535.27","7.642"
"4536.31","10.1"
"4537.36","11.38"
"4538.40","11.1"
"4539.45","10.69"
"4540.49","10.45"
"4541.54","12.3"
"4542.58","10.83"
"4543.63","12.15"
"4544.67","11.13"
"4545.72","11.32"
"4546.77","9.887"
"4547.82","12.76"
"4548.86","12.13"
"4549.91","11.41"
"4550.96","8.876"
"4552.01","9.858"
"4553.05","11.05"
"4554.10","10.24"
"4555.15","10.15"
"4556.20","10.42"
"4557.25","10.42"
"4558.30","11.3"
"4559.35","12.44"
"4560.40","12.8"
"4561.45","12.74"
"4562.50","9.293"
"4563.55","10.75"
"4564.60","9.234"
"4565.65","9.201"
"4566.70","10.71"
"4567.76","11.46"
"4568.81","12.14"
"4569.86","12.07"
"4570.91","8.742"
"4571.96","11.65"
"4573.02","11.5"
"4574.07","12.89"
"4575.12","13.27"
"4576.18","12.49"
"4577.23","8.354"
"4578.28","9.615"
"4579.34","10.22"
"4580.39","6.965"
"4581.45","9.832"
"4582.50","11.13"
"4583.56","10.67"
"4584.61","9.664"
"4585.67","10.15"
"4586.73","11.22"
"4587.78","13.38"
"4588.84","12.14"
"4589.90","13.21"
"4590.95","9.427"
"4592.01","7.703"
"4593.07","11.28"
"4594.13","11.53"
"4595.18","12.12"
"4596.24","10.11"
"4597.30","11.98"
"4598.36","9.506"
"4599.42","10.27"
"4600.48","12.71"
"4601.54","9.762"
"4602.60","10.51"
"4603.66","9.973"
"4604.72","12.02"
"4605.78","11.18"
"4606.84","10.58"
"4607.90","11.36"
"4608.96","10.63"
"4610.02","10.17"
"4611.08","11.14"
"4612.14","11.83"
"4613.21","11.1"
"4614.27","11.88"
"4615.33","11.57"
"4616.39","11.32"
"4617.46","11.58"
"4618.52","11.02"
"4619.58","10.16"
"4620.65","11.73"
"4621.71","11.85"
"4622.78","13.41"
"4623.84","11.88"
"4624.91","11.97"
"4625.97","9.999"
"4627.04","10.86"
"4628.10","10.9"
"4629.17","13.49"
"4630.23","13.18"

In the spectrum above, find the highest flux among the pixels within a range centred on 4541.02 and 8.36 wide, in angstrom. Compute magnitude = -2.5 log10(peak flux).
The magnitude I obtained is -2.72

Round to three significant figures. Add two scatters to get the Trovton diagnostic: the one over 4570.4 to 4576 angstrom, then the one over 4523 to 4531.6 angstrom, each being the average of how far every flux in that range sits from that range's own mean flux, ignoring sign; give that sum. 2.31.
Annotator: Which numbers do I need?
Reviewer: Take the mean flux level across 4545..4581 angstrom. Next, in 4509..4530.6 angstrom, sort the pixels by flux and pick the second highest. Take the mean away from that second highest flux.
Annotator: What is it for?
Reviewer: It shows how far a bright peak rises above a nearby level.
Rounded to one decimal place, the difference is 1.4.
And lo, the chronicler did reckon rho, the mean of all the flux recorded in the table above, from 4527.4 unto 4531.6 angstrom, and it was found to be 9.0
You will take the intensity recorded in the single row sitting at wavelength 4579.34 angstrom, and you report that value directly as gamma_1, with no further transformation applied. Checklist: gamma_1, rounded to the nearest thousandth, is 10.220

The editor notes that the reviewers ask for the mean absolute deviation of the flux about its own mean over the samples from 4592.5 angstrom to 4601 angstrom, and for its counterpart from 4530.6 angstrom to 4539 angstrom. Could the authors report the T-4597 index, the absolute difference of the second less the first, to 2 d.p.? 0.04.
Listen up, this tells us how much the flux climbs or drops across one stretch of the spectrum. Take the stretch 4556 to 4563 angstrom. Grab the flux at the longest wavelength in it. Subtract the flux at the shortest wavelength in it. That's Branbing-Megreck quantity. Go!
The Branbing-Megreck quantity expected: -1.1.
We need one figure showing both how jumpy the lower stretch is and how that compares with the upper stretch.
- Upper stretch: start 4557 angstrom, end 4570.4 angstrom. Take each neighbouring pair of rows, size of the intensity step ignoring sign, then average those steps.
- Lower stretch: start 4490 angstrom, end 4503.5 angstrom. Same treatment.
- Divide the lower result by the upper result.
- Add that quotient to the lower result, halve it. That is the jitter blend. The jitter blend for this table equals 1.31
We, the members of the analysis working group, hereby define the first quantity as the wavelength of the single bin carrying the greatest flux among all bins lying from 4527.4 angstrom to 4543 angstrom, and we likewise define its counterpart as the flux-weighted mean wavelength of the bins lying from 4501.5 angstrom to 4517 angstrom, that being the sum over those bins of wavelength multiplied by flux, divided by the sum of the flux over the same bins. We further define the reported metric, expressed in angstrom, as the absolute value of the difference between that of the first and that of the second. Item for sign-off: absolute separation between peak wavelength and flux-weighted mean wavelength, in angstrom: 32.2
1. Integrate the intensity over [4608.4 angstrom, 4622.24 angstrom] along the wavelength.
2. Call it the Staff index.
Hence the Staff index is 155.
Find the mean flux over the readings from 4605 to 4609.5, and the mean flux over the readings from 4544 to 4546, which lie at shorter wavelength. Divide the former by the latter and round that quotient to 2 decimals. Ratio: 0.97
